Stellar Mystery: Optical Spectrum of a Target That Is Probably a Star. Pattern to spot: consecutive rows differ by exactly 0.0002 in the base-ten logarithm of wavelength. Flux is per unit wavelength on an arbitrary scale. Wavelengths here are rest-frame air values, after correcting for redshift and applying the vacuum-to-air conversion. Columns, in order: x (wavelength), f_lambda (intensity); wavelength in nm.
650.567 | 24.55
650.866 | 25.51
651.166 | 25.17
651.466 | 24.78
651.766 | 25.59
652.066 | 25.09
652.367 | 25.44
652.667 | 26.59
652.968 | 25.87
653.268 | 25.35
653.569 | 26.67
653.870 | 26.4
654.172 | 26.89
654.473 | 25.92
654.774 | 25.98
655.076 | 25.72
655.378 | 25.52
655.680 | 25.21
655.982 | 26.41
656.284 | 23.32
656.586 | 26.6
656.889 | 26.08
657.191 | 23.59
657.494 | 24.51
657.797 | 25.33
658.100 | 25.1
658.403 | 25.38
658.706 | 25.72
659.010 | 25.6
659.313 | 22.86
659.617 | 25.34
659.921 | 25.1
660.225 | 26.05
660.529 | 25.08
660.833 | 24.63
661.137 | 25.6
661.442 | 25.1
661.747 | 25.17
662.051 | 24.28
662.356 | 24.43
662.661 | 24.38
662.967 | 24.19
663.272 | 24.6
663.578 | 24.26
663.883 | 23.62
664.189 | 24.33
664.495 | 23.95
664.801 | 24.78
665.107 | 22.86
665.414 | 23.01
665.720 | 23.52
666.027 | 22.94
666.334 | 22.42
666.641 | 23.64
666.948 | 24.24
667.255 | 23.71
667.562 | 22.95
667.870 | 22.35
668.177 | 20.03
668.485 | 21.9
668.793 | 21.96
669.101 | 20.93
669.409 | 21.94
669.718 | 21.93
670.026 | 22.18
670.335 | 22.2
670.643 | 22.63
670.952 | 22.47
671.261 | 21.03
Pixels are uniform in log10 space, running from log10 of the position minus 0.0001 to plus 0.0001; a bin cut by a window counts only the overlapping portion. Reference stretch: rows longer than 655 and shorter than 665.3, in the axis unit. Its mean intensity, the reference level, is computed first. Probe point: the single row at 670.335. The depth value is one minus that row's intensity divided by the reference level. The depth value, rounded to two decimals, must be 0.11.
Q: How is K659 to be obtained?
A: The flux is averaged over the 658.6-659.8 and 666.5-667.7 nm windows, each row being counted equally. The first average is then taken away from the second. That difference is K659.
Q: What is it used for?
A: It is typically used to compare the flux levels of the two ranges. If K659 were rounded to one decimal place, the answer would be -1.2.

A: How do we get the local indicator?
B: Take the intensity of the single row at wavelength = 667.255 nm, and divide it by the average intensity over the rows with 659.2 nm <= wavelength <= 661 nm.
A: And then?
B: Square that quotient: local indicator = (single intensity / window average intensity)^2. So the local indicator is 0.91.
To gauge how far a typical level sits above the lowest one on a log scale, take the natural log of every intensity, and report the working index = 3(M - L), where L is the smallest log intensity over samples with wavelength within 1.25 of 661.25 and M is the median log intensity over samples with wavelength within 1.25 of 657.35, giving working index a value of 0.11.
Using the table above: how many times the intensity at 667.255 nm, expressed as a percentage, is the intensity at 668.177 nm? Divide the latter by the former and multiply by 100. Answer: 84.5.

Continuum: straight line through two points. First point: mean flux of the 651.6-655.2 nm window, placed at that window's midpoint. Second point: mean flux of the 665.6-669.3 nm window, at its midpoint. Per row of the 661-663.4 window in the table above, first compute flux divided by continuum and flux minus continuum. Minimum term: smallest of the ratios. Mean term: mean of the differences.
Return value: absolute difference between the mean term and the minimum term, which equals 0.12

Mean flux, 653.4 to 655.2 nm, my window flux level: 26.3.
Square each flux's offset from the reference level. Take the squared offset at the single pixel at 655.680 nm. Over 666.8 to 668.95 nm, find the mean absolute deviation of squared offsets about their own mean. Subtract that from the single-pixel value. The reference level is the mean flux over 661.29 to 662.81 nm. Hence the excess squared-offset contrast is -5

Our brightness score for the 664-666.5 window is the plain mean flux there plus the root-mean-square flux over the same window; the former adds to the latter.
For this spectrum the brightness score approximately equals 47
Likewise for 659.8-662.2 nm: 50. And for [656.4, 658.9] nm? 51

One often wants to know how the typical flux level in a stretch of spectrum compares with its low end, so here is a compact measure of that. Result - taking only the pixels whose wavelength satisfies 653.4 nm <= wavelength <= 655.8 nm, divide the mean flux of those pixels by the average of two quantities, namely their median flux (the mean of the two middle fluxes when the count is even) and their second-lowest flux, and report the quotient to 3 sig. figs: 1.01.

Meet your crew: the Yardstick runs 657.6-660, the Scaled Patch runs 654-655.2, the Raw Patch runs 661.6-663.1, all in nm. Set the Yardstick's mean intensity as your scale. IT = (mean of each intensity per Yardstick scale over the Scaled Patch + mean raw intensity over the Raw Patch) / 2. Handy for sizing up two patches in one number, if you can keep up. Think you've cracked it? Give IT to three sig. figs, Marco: 12.8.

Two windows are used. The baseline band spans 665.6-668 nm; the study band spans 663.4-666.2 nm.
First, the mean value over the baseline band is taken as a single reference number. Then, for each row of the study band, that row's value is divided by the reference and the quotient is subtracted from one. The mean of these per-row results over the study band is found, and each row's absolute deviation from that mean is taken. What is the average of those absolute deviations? 0.024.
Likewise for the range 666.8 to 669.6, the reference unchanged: 0.042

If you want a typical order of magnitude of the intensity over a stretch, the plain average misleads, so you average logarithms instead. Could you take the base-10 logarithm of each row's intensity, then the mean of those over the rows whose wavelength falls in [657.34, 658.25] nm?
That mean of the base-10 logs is 1.40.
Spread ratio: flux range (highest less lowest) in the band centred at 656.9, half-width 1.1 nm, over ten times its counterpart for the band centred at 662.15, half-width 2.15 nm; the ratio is 0.13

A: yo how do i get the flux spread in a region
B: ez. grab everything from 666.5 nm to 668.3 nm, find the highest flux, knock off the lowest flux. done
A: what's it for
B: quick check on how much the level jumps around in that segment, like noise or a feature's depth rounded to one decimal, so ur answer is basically 4.2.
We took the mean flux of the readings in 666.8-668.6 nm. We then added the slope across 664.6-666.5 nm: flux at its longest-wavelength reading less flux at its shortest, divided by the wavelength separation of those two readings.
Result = 21.0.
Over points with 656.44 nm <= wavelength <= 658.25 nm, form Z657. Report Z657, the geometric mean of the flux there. 25.2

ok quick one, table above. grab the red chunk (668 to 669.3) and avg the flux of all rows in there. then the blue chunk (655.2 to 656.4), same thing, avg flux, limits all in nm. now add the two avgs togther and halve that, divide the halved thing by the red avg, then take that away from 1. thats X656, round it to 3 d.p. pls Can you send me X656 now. -0.092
